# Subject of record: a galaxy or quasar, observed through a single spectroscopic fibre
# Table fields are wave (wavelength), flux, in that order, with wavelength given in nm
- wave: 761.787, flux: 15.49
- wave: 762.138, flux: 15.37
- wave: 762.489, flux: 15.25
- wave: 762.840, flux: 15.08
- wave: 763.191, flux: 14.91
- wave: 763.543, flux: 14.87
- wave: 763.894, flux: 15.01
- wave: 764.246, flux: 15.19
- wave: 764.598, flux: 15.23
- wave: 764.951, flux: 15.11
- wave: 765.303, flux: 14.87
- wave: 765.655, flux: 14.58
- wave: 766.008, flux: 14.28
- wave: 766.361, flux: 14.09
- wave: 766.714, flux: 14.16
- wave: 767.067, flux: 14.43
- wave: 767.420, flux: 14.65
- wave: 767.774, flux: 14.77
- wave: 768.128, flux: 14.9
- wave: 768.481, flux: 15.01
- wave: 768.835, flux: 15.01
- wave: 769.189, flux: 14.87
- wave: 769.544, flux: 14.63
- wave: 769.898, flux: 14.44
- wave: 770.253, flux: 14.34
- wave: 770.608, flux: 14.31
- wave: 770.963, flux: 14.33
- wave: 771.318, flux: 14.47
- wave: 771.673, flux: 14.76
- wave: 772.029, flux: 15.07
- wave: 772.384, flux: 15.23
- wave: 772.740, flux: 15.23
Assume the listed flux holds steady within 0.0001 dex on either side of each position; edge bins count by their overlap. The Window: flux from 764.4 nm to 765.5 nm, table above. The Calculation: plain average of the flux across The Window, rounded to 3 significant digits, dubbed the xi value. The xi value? 15.1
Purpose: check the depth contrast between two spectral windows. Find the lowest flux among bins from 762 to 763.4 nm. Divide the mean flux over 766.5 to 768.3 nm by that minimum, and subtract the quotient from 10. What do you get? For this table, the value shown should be 9.02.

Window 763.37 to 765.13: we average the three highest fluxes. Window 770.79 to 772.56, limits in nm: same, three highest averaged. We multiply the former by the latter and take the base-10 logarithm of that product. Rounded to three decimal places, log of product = 2.358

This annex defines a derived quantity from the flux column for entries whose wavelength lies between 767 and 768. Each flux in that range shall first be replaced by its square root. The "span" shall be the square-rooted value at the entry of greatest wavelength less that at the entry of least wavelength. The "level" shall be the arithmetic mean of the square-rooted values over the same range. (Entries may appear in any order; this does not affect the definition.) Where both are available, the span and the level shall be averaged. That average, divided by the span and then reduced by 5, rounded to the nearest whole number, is 38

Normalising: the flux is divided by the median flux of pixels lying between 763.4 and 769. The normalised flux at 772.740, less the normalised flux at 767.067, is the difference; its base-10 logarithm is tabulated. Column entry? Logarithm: -1.27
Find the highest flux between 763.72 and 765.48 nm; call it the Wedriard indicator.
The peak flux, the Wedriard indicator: 15.23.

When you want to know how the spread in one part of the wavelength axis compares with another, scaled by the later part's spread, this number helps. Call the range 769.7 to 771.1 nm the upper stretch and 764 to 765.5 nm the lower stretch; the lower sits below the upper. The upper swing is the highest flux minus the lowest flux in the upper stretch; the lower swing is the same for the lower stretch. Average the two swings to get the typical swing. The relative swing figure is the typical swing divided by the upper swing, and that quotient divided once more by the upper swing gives 14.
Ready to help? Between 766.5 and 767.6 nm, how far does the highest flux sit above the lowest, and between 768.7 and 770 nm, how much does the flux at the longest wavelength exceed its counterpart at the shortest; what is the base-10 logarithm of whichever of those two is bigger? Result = -0.31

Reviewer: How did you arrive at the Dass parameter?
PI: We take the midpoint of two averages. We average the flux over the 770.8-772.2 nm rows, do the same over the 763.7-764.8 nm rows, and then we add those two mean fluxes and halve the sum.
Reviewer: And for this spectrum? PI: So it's 14.9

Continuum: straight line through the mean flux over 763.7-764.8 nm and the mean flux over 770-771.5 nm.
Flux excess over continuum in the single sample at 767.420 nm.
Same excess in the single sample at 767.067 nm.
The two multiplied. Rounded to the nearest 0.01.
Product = 0.04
